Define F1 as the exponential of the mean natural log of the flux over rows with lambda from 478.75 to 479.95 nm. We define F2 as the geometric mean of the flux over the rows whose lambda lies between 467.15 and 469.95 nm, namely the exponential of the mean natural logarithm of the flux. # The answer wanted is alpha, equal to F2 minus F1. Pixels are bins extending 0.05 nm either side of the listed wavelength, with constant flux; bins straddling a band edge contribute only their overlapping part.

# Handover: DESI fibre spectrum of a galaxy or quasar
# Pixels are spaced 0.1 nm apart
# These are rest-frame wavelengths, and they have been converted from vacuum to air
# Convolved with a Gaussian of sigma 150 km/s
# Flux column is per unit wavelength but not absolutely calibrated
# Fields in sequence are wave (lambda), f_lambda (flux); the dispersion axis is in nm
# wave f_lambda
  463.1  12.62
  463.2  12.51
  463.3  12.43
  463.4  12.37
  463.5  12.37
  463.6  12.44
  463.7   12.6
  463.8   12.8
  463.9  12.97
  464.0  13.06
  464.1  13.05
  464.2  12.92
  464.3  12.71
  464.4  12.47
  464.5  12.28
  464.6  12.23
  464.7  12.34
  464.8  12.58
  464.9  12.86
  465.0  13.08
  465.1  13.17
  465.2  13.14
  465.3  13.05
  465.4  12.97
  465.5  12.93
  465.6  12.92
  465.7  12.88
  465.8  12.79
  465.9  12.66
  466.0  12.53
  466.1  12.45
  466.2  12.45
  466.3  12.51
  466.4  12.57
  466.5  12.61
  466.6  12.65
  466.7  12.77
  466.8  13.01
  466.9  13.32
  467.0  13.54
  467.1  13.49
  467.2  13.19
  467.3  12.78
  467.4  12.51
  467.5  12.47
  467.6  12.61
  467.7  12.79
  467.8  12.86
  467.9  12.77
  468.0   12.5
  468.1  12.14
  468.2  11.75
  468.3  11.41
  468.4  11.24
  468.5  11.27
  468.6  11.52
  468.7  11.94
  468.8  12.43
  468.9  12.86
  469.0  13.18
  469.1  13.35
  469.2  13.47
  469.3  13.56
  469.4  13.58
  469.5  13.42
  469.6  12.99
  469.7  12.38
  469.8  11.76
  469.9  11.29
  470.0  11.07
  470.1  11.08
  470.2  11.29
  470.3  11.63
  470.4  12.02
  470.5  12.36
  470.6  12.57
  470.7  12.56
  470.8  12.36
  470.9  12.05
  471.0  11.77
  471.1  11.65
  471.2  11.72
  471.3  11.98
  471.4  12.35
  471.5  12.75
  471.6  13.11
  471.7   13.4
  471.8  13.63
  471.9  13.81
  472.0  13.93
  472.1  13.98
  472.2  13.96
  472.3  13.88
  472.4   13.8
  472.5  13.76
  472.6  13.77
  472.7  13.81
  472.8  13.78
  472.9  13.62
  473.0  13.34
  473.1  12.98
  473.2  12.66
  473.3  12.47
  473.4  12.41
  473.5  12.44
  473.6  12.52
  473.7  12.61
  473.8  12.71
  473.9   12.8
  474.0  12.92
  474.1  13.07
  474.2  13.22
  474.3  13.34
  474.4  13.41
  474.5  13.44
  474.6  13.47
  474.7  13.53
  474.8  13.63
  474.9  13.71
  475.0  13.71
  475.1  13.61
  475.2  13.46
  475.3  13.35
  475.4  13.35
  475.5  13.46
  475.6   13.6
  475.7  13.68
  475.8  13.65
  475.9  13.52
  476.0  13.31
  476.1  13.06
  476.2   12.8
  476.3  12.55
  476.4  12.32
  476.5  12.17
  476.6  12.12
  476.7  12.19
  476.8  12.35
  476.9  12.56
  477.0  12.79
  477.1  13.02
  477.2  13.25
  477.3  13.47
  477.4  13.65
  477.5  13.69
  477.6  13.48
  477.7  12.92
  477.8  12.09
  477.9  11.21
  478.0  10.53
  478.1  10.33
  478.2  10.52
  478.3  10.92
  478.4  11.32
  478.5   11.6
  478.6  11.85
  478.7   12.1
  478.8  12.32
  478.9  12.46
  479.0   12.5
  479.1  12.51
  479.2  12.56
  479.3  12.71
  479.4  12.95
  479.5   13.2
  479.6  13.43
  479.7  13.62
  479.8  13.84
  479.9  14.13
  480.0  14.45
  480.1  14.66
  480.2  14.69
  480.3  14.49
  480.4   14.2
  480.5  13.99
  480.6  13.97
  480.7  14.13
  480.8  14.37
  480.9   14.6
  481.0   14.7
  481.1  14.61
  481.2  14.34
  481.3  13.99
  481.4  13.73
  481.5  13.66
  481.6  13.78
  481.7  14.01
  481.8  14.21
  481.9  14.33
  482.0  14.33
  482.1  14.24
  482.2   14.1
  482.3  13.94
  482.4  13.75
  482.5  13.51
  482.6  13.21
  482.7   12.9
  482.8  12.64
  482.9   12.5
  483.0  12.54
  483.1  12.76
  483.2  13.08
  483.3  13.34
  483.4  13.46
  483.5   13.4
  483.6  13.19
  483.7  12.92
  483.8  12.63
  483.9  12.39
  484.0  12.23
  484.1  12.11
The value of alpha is -0.5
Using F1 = 13.0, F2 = 12.5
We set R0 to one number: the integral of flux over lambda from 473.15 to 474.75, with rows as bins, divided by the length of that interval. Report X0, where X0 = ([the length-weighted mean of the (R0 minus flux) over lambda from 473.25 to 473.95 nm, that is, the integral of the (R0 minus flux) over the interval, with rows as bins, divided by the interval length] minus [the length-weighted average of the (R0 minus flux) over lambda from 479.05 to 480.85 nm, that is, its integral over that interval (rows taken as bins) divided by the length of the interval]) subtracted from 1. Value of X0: -0.2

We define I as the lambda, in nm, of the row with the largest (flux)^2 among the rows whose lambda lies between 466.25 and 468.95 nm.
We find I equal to 467.0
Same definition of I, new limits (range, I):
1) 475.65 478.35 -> 477.5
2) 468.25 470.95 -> 469.4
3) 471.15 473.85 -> 472.1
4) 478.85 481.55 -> 481.0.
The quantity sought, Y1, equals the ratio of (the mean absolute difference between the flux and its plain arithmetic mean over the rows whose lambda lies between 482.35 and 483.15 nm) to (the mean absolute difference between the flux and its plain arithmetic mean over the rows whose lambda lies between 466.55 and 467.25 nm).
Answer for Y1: 1.4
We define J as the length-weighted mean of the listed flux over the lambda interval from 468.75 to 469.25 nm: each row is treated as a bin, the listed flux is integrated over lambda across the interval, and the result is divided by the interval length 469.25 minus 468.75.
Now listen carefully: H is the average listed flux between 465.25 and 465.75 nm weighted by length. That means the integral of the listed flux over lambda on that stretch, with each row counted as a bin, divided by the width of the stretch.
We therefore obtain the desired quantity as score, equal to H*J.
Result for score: 169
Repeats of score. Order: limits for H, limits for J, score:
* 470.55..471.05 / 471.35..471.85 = 160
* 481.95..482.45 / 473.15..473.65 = 176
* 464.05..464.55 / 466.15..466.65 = 159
